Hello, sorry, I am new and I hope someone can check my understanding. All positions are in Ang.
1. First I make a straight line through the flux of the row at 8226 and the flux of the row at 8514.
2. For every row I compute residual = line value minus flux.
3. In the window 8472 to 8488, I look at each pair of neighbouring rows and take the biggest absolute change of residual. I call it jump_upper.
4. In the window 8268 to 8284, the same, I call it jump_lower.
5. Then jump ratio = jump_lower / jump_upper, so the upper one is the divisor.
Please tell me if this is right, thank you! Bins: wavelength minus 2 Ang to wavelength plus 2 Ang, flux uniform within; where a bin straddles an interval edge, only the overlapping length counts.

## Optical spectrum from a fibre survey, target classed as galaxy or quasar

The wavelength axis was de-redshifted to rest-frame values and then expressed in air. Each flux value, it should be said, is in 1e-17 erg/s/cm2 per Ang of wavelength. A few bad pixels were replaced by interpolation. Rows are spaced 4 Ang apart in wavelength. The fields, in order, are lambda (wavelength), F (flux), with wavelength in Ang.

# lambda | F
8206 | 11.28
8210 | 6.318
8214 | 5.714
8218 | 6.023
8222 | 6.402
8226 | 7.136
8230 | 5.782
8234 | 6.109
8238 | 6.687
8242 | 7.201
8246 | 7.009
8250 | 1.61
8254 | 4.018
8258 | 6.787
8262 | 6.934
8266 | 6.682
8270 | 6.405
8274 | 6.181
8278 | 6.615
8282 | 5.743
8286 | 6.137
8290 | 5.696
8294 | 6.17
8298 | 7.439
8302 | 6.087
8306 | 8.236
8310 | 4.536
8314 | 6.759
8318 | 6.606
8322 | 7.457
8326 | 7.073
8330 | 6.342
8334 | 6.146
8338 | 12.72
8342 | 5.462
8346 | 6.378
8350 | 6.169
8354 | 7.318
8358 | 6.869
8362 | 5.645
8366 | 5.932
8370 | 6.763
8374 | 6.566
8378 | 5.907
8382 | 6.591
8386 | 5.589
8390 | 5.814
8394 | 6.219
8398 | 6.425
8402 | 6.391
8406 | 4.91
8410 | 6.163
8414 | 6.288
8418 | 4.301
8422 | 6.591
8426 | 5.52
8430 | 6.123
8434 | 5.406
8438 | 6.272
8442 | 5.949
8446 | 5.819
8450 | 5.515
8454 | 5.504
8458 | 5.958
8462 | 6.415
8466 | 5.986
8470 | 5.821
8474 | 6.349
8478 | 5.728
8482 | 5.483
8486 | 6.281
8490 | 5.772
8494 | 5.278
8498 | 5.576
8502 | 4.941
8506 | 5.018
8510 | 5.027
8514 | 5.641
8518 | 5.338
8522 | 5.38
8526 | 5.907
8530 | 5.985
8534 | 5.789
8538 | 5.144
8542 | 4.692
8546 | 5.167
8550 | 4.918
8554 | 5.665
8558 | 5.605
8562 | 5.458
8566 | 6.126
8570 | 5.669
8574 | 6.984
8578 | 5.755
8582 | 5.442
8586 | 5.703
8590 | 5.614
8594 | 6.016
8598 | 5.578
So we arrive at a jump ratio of 1.0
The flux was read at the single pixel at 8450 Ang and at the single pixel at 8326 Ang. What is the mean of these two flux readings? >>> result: 6.3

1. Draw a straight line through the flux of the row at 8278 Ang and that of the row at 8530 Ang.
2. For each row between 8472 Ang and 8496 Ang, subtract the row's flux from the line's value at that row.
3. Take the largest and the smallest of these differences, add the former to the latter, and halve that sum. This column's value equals 0.29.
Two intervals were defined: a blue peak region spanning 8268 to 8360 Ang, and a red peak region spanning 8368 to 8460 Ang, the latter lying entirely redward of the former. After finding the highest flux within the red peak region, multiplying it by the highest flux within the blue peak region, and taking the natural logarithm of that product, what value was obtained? 4.45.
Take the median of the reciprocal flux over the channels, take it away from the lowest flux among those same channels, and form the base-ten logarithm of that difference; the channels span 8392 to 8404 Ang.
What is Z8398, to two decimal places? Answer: 0.78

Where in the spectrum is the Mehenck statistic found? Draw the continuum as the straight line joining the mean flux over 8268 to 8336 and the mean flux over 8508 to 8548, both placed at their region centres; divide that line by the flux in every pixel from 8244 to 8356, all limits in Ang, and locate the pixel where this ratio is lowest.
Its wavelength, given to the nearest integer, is 8338 Ang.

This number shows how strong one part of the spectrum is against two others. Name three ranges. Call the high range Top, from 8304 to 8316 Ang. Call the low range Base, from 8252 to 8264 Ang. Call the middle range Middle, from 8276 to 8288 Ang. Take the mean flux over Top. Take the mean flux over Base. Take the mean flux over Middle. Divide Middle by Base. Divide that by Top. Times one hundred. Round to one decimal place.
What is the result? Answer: 16.0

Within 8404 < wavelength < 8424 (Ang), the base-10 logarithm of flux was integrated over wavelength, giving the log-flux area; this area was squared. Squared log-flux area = 223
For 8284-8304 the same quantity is 255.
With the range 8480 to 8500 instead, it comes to 227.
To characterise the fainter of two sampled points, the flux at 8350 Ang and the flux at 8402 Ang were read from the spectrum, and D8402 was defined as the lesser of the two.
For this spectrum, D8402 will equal 6.2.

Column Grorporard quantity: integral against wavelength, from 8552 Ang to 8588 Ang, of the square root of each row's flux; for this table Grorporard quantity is 87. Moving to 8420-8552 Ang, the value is 313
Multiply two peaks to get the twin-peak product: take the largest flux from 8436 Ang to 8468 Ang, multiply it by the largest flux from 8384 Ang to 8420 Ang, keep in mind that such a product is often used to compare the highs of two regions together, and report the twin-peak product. 41.2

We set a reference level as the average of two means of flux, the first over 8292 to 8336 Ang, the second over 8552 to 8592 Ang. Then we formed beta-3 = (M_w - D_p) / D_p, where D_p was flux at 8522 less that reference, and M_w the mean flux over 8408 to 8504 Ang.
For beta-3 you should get -8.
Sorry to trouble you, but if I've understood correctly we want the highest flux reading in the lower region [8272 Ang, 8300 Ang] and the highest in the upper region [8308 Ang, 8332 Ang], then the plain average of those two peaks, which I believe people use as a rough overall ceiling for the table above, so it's 7.45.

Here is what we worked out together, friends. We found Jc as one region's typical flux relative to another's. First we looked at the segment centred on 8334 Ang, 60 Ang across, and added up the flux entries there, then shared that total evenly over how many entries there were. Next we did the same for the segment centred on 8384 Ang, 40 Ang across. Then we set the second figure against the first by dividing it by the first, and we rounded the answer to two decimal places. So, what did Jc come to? 0.90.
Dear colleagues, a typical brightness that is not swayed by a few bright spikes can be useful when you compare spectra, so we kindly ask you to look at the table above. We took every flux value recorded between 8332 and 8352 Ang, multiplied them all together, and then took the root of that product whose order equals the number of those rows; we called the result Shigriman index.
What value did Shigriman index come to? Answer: 7.0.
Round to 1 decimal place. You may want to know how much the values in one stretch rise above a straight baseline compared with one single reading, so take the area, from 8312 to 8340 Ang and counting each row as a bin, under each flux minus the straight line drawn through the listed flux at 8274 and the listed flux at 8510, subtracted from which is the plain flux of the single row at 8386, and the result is 40.9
